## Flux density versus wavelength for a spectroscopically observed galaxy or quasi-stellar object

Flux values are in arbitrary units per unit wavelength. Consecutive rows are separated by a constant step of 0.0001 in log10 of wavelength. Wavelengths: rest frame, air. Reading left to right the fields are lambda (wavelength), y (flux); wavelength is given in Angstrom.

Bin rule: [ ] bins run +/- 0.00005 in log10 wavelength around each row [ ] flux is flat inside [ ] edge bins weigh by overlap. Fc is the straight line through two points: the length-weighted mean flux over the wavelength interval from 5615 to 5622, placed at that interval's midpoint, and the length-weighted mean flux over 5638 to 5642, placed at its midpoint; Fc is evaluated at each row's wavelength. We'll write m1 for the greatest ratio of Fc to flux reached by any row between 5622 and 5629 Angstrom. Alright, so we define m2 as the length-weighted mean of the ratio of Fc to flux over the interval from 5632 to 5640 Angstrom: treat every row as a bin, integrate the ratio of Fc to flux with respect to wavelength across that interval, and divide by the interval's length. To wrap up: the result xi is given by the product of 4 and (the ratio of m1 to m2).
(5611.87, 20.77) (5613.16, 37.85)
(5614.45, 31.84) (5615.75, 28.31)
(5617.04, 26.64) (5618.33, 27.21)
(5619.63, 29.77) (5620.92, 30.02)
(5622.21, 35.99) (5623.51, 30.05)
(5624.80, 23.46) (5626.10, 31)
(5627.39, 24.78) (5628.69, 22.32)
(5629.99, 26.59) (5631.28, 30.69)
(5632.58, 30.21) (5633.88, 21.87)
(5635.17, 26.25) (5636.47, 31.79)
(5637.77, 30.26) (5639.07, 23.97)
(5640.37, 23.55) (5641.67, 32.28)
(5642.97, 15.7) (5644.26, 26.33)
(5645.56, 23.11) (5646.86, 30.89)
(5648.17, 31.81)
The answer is 4.9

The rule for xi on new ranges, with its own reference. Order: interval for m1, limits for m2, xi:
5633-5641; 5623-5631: 4.6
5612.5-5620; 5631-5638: 4.5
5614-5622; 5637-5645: 4.0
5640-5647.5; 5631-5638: 6.8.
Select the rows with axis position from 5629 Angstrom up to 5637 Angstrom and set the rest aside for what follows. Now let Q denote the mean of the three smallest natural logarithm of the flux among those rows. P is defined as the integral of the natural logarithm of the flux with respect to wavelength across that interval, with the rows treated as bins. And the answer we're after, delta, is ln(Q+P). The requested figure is 3.39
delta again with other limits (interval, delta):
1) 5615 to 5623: 3.41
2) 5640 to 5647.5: 3.30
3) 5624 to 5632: 3.38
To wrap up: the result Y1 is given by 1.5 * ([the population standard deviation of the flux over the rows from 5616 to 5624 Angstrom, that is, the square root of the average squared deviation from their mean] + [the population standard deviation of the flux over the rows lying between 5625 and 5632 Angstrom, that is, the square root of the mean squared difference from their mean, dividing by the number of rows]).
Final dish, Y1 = 10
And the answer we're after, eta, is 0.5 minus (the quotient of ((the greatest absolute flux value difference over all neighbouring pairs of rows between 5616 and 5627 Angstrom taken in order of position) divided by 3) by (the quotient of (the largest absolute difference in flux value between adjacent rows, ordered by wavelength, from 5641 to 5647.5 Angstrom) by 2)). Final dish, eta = 0.20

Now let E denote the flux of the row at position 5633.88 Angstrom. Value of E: 21.87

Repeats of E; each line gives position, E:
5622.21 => 35.99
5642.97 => 15.7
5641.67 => 32.28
